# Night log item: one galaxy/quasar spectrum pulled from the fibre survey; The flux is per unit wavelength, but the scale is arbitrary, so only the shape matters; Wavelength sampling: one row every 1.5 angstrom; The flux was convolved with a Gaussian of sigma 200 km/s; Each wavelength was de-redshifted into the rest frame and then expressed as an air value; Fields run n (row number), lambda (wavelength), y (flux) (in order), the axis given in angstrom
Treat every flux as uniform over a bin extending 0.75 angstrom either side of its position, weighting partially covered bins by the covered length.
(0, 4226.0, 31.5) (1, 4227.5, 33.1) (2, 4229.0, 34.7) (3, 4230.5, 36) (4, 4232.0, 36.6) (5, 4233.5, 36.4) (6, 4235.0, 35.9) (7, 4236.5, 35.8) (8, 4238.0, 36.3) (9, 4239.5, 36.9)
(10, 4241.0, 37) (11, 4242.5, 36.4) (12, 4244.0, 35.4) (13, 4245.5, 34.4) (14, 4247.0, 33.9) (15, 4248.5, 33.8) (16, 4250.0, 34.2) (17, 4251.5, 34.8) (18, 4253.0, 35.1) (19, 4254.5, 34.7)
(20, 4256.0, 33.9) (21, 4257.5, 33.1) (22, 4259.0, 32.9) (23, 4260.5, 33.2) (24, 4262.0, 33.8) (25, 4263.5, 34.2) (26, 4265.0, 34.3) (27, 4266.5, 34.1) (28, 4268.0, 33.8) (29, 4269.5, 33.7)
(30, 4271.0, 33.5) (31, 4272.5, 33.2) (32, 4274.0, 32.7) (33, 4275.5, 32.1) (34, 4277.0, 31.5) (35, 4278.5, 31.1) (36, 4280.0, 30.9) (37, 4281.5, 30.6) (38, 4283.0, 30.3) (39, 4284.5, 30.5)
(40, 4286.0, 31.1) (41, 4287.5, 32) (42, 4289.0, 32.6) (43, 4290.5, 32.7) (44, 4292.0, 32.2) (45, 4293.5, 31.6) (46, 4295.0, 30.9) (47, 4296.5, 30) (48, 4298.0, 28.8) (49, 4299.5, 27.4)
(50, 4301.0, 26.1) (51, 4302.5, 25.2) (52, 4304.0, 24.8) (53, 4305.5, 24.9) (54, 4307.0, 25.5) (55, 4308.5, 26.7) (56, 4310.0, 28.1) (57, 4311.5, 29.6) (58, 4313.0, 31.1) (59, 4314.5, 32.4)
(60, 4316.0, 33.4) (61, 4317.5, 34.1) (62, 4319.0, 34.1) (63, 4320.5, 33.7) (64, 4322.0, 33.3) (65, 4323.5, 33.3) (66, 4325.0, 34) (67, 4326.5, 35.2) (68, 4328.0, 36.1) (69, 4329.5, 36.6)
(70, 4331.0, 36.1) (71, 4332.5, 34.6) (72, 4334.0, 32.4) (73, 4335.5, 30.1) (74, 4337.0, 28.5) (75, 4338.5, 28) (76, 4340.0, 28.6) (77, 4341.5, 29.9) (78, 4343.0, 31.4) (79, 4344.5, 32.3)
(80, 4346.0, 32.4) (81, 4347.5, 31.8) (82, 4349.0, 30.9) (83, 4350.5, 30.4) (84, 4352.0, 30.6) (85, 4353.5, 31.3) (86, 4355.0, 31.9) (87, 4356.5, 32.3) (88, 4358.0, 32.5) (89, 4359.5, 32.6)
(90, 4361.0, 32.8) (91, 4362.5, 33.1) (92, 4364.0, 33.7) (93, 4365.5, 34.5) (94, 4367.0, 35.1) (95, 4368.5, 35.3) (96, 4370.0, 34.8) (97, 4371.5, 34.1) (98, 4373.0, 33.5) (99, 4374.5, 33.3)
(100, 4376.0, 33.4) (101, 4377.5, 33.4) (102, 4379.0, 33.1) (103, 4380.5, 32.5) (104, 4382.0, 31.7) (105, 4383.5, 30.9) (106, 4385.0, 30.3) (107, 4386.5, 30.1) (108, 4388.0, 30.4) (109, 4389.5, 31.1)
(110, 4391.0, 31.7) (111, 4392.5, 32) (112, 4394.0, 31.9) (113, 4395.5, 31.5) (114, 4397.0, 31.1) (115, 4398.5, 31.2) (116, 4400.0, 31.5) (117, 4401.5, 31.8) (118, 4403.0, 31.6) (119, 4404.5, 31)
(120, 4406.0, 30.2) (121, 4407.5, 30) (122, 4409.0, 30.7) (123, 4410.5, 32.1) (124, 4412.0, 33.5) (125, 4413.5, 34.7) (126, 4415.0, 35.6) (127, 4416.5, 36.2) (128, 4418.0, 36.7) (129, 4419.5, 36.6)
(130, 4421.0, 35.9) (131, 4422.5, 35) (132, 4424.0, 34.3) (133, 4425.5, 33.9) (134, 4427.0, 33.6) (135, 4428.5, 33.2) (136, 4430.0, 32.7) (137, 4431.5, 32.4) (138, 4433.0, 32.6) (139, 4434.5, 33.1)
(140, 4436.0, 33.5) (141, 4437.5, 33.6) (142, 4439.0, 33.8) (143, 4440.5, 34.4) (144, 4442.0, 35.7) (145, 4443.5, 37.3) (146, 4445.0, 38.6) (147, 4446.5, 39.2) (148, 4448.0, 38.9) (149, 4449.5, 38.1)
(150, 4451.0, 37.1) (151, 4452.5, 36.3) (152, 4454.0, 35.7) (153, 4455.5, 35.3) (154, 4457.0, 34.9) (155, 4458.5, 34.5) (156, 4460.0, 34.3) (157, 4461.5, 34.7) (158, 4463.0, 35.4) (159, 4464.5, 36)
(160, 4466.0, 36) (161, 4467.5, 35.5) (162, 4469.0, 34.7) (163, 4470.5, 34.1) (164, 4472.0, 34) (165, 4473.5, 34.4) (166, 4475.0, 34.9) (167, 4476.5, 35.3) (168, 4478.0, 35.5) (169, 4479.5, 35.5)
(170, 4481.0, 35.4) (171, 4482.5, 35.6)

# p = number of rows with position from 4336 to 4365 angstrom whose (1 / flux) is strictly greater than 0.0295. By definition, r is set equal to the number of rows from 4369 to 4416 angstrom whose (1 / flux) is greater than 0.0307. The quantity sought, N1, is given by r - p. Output 2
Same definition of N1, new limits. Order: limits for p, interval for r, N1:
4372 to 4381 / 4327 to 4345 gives 2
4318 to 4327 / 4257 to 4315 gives 22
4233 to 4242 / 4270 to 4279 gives 3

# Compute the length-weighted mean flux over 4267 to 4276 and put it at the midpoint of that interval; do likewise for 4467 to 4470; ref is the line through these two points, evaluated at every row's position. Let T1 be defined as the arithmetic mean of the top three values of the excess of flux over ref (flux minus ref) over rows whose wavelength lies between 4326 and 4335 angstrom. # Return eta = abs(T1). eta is 2.5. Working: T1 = 3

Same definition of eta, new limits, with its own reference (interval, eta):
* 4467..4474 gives 0.1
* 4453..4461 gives 0.4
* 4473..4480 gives 0.4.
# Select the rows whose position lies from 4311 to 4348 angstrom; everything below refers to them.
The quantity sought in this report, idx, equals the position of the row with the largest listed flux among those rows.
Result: 4329.5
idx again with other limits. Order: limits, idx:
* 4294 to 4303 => 4295.0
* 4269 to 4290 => 4269.5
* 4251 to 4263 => 4253.0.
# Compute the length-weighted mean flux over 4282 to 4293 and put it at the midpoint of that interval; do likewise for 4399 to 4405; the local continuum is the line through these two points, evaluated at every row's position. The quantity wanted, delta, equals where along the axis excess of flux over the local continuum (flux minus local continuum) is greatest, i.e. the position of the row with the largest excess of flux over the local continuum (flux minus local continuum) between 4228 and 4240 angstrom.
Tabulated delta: 4239.5 angstrom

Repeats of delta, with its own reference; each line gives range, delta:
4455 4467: 4466.0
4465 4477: 4466.0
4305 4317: 4316.0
